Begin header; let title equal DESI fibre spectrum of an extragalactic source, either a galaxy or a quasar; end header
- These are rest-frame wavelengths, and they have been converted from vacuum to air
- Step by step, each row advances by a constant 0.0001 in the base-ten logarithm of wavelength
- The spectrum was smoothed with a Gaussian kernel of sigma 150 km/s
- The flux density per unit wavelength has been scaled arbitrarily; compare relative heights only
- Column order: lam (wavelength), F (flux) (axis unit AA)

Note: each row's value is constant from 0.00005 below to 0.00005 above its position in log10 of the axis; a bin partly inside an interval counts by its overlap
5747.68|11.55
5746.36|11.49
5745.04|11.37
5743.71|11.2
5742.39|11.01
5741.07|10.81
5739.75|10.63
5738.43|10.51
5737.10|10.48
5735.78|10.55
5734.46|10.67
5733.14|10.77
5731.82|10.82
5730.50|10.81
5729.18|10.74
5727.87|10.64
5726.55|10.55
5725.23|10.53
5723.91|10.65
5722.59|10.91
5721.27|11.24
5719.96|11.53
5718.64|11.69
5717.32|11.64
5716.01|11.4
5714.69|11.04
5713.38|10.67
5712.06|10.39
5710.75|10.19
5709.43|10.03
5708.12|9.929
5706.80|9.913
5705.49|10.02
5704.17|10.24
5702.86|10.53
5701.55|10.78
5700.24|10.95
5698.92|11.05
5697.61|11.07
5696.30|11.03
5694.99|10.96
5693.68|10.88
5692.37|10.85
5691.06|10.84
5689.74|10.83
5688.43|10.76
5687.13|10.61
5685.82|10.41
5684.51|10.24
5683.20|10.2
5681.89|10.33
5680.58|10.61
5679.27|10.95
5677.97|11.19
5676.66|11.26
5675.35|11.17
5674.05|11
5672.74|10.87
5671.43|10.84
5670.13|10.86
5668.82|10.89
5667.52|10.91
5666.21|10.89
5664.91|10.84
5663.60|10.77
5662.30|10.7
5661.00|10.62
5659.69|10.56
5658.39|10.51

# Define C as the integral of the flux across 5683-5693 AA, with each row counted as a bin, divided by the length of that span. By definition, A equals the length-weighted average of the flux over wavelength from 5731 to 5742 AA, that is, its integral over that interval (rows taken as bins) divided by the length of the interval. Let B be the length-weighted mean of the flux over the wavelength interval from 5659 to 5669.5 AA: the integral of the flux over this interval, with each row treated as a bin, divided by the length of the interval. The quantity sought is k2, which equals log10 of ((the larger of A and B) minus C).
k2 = -0.79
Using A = 10.7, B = 10.8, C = 10.6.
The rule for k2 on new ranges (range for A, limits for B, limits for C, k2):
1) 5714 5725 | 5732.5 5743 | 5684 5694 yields -0.25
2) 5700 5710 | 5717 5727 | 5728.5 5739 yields -0.39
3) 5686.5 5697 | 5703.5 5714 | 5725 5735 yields -0.83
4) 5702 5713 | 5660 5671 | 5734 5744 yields -1.06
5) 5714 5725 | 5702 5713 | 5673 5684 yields -0.39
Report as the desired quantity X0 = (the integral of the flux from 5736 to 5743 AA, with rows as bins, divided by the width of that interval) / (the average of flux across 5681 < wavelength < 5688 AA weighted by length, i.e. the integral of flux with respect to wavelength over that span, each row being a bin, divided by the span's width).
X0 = 1.03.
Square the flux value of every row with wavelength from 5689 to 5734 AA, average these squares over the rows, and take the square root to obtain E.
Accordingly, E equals 10.8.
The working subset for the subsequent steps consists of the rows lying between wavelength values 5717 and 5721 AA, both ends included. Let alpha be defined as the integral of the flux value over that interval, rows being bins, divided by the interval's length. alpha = 11.6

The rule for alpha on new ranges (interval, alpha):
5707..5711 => 10.0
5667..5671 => 10.9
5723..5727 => 10.6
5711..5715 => 10.6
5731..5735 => 10.8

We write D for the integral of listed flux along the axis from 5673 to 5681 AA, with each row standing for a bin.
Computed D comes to 88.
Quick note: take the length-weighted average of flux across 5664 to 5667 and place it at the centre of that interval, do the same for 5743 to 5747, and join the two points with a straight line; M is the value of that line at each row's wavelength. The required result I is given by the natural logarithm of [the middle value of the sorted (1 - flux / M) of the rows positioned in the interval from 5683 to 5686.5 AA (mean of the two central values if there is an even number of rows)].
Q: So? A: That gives -2.7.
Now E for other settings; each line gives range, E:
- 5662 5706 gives 10.8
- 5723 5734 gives 10.7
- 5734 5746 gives 10.8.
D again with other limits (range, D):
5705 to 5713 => 81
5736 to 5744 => 86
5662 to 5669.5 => 81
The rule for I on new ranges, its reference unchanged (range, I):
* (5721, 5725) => -3.7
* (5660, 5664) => -4.5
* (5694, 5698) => -8.5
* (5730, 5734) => -3.2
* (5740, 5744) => -3.6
